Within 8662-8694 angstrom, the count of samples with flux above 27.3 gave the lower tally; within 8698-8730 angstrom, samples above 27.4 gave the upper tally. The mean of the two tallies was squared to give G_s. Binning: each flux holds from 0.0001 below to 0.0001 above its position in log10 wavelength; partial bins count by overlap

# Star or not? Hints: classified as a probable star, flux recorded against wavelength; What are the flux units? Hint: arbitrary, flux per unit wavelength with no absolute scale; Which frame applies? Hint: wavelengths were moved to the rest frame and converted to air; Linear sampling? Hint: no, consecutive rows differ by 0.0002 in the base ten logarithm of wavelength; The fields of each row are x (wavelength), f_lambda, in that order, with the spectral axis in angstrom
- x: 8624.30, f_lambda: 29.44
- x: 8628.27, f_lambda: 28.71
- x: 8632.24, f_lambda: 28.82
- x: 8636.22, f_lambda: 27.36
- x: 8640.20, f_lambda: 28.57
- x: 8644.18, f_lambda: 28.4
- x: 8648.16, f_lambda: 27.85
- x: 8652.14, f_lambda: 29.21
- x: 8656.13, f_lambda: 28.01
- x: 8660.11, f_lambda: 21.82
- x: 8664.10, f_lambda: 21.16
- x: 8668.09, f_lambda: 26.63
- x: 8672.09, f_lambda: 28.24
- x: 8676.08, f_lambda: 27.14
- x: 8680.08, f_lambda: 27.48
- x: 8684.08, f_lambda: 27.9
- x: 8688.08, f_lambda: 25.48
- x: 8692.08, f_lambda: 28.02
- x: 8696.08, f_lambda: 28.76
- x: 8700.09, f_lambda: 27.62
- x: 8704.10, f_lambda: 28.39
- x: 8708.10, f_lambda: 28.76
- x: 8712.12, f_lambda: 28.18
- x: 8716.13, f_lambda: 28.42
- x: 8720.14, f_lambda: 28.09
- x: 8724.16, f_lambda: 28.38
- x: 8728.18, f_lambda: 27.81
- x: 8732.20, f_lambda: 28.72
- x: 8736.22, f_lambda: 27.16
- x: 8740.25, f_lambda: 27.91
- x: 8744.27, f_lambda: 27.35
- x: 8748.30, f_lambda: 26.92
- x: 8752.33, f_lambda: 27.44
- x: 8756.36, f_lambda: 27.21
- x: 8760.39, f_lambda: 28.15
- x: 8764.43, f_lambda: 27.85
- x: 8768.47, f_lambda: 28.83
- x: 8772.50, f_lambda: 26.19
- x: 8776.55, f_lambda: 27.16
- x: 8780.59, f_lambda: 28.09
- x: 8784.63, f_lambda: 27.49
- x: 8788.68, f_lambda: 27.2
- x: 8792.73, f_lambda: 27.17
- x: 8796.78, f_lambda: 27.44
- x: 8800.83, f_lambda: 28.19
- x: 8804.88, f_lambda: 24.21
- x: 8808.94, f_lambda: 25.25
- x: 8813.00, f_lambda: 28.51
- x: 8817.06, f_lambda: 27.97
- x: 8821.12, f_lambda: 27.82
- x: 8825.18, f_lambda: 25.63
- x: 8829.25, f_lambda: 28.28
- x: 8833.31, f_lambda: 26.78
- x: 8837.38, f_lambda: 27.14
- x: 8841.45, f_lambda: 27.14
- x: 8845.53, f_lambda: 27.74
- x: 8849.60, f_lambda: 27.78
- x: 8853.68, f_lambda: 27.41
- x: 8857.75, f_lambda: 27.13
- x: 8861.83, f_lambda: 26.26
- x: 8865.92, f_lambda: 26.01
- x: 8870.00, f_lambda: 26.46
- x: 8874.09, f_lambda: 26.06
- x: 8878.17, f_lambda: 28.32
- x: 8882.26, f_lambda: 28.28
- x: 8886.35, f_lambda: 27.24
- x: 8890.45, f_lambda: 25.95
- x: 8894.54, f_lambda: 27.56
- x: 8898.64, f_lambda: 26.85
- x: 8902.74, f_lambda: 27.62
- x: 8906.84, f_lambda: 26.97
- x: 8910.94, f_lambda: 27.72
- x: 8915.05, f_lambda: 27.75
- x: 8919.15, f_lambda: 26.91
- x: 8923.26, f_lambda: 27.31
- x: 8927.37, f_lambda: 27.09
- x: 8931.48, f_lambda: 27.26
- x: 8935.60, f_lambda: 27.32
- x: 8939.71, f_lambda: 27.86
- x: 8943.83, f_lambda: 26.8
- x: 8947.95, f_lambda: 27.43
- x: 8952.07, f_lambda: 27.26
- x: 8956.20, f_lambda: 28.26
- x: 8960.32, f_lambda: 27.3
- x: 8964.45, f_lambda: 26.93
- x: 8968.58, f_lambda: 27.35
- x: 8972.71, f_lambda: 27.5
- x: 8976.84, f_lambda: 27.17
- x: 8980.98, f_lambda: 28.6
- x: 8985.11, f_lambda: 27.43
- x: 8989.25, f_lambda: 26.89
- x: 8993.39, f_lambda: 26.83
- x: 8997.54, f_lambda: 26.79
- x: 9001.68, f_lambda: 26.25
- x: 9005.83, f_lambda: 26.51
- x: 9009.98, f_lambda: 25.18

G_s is 36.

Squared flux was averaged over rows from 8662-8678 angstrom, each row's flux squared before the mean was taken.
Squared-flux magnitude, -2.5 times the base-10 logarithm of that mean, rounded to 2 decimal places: -7.07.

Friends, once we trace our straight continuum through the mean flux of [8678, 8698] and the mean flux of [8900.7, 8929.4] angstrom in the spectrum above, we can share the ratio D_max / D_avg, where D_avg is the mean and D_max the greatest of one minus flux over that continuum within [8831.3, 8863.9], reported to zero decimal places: 5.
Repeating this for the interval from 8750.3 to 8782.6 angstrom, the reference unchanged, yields -8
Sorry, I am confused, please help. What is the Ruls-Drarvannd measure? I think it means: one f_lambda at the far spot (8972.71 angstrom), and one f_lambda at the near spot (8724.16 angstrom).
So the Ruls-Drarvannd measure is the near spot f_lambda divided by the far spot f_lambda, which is 1.03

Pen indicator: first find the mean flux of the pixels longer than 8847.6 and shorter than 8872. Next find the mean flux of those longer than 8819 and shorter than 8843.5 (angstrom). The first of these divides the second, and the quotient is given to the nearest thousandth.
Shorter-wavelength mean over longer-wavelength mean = 1.011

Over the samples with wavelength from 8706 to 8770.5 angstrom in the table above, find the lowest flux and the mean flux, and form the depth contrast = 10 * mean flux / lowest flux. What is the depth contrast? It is 10.38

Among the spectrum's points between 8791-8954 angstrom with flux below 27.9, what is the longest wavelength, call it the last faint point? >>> 8952.07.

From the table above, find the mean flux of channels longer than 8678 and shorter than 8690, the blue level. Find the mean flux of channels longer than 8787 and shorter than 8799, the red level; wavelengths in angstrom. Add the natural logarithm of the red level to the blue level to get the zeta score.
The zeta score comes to 30.3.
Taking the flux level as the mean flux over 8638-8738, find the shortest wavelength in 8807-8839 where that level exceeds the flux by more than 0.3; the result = 8808.94 angstrom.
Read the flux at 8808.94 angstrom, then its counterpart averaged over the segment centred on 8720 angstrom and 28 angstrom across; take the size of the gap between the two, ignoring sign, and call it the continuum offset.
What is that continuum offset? 3.1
